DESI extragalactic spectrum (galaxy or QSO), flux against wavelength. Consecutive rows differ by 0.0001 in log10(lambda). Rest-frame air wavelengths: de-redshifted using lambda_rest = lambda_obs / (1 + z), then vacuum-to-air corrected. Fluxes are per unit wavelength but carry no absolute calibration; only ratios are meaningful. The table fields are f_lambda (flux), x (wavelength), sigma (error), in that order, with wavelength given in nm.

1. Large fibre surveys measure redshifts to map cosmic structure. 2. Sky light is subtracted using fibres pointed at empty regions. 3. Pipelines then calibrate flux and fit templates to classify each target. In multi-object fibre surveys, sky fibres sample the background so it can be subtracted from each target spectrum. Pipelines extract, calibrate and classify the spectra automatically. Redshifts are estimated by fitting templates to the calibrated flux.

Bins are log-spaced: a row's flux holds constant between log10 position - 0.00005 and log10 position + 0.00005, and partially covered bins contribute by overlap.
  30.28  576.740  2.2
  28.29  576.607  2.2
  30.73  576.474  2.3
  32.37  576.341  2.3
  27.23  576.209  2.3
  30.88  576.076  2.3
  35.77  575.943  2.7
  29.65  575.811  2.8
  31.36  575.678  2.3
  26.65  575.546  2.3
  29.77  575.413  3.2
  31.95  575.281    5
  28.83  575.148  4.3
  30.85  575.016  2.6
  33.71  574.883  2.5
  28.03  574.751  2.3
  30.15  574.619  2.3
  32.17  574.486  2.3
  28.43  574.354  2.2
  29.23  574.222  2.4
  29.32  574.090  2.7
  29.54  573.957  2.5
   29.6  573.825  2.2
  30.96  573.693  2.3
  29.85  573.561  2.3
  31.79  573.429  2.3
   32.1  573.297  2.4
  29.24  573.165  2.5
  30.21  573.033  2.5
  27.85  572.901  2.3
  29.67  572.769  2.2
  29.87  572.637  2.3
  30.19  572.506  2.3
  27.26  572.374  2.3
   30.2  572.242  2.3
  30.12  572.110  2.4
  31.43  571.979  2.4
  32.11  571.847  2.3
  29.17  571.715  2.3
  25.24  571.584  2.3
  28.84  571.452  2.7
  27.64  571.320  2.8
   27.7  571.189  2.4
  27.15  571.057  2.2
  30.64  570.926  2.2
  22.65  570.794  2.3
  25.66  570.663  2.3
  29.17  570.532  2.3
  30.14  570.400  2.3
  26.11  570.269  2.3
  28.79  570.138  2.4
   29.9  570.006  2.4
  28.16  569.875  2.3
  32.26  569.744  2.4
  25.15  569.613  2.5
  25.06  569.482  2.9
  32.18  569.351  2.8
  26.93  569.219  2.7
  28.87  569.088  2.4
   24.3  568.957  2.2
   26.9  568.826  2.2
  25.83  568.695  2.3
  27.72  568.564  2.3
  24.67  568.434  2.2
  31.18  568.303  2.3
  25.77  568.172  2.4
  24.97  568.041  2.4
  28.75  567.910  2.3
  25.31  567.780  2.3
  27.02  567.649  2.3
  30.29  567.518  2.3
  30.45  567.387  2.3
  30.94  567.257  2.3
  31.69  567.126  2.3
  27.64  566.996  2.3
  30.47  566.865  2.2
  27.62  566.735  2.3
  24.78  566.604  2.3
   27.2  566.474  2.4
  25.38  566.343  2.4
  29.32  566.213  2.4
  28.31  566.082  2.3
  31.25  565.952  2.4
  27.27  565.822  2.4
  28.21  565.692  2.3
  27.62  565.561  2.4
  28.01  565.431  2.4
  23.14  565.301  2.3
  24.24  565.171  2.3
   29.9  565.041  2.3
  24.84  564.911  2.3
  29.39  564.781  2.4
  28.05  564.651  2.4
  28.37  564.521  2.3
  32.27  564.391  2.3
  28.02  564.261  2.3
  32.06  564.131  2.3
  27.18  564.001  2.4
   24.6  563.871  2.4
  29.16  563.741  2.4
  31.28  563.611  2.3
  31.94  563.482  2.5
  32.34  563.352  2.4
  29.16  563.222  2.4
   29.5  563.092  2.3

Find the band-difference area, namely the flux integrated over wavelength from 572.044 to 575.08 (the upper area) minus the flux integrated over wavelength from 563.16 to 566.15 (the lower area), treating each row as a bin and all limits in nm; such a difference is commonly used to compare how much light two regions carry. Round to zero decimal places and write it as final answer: 6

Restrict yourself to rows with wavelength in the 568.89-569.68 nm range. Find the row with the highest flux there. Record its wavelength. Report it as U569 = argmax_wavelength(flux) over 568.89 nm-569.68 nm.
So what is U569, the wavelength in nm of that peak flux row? 569.351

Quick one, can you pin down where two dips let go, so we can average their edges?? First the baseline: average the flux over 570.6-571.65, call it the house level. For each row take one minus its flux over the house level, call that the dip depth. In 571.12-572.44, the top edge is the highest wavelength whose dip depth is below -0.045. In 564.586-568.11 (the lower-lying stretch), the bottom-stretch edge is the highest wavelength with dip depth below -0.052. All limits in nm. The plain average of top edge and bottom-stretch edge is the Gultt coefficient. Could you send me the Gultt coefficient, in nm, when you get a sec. 570.08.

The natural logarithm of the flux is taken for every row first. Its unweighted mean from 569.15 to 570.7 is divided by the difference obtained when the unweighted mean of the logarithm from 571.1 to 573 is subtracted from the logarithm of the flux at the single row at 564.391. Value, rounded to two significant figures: 32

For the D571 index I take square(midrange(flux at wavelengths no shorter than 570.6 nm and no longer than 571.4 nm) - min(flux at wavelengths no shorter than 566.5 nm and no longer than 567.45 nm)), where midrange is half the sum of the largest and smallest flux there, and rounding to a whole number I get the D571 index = 3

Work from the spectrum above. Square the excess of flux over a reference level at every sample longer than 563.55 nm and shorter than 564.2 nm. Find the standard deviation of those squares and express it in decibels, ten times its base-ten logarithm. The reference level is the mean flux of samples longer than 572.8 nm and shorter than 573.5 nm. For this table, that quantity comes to 11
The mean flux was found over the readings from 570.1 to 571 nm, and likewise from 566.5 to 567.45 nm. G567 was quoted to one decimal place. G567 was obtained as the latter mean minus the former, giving 1.5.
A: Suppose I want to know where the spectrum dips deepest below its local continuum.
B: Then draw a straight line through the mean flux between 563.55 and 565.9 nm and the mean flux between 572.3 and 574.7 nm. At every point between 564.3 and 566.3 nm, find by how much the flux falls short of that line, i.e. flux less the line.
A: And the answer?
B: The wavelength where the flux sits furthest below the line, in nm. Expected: 565.301 nm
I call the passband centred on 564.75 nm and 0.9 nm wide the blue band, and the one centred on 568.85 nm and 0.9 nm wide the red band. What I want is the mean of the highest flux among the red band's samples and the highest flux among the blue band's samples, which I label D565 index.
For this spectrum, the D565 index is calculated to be 30.6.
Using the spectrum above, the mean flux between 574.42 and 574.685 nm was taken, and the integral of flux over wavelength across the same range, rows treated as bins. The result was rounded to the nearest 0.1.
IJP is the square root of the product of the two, 16.0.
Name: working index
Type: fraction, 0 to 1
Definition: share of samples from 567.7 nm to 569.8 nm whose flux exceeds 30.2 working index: 0.19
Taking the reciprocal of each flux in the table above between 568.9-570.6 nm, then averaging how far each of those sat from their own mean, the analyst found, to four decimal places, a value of 0.0027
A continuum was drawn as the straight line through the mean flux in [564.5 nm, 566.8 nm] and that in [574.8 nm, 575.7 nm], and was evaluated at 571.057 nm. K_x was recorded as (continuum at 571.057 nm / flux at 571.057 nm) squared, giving 1.15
